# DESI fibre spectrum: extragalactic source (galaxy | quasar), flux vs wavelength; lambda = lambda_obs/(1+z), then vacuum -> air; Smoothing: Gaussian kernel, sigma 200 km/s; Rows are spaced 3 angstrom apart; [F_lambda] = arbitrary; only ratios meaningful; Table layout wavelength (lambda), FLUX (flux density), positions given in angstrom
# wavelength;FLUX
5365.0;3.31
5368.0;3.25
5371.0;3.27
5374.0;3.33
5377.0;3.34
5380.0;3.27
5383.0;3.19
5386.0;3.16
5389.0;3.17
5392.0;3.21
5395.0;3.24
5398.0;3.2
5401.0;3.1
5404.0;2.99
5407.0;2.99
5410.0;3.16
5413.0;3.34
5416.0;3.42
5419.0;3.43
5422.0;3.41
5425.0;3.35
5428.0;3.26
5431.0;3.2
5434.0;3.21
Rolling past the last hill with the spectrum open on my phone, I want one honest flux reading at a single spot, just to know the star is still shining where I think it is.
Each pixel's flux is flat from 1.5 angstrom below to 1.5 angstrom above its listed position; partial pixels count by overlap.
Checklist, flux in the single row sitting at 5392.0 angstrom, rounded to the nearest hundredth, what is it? 3.21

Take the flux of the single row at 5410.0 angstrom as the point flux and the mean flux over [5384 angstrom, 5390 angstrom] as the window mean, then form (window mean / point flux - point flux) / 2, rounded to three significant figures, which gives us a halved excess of -1.08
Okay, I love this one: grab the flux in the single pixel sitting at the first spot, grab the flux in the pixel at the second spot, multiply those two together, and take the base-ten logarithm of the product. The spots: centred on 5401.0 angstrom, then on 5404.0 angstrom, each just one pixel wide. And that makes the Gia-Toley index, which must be 0.97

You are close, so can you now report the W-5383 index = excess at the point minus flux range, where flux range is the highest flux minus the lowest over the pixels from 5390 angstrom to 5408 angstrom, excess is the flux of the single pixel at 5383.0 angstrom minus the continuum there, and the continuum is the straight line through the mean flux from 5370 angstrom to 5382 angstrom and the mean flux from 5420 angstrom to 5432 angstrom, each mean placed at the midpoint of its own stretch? -0.36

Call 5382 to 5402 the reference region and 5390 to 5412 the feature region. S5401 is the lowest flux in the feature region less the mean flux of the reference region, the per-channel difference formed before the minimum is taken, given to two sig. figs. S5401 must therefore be -0.19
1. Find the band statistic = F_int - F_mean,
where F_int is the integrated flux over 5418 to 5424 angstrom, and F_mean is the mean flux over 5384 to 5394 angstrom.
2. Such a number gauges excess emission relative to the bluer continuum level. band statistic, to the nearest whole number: 17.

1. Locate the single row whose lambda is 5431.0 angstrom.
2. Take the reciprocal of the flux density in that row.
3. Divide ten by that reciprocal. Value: 32.0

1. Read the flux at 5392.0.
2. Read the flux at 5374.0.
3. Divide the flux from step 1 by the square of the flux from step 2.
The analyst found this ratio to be 0.289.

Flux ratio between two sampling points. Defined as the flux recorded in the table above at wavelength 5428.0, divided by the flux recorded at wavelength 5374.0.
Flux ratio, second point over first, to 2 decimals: 0.98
